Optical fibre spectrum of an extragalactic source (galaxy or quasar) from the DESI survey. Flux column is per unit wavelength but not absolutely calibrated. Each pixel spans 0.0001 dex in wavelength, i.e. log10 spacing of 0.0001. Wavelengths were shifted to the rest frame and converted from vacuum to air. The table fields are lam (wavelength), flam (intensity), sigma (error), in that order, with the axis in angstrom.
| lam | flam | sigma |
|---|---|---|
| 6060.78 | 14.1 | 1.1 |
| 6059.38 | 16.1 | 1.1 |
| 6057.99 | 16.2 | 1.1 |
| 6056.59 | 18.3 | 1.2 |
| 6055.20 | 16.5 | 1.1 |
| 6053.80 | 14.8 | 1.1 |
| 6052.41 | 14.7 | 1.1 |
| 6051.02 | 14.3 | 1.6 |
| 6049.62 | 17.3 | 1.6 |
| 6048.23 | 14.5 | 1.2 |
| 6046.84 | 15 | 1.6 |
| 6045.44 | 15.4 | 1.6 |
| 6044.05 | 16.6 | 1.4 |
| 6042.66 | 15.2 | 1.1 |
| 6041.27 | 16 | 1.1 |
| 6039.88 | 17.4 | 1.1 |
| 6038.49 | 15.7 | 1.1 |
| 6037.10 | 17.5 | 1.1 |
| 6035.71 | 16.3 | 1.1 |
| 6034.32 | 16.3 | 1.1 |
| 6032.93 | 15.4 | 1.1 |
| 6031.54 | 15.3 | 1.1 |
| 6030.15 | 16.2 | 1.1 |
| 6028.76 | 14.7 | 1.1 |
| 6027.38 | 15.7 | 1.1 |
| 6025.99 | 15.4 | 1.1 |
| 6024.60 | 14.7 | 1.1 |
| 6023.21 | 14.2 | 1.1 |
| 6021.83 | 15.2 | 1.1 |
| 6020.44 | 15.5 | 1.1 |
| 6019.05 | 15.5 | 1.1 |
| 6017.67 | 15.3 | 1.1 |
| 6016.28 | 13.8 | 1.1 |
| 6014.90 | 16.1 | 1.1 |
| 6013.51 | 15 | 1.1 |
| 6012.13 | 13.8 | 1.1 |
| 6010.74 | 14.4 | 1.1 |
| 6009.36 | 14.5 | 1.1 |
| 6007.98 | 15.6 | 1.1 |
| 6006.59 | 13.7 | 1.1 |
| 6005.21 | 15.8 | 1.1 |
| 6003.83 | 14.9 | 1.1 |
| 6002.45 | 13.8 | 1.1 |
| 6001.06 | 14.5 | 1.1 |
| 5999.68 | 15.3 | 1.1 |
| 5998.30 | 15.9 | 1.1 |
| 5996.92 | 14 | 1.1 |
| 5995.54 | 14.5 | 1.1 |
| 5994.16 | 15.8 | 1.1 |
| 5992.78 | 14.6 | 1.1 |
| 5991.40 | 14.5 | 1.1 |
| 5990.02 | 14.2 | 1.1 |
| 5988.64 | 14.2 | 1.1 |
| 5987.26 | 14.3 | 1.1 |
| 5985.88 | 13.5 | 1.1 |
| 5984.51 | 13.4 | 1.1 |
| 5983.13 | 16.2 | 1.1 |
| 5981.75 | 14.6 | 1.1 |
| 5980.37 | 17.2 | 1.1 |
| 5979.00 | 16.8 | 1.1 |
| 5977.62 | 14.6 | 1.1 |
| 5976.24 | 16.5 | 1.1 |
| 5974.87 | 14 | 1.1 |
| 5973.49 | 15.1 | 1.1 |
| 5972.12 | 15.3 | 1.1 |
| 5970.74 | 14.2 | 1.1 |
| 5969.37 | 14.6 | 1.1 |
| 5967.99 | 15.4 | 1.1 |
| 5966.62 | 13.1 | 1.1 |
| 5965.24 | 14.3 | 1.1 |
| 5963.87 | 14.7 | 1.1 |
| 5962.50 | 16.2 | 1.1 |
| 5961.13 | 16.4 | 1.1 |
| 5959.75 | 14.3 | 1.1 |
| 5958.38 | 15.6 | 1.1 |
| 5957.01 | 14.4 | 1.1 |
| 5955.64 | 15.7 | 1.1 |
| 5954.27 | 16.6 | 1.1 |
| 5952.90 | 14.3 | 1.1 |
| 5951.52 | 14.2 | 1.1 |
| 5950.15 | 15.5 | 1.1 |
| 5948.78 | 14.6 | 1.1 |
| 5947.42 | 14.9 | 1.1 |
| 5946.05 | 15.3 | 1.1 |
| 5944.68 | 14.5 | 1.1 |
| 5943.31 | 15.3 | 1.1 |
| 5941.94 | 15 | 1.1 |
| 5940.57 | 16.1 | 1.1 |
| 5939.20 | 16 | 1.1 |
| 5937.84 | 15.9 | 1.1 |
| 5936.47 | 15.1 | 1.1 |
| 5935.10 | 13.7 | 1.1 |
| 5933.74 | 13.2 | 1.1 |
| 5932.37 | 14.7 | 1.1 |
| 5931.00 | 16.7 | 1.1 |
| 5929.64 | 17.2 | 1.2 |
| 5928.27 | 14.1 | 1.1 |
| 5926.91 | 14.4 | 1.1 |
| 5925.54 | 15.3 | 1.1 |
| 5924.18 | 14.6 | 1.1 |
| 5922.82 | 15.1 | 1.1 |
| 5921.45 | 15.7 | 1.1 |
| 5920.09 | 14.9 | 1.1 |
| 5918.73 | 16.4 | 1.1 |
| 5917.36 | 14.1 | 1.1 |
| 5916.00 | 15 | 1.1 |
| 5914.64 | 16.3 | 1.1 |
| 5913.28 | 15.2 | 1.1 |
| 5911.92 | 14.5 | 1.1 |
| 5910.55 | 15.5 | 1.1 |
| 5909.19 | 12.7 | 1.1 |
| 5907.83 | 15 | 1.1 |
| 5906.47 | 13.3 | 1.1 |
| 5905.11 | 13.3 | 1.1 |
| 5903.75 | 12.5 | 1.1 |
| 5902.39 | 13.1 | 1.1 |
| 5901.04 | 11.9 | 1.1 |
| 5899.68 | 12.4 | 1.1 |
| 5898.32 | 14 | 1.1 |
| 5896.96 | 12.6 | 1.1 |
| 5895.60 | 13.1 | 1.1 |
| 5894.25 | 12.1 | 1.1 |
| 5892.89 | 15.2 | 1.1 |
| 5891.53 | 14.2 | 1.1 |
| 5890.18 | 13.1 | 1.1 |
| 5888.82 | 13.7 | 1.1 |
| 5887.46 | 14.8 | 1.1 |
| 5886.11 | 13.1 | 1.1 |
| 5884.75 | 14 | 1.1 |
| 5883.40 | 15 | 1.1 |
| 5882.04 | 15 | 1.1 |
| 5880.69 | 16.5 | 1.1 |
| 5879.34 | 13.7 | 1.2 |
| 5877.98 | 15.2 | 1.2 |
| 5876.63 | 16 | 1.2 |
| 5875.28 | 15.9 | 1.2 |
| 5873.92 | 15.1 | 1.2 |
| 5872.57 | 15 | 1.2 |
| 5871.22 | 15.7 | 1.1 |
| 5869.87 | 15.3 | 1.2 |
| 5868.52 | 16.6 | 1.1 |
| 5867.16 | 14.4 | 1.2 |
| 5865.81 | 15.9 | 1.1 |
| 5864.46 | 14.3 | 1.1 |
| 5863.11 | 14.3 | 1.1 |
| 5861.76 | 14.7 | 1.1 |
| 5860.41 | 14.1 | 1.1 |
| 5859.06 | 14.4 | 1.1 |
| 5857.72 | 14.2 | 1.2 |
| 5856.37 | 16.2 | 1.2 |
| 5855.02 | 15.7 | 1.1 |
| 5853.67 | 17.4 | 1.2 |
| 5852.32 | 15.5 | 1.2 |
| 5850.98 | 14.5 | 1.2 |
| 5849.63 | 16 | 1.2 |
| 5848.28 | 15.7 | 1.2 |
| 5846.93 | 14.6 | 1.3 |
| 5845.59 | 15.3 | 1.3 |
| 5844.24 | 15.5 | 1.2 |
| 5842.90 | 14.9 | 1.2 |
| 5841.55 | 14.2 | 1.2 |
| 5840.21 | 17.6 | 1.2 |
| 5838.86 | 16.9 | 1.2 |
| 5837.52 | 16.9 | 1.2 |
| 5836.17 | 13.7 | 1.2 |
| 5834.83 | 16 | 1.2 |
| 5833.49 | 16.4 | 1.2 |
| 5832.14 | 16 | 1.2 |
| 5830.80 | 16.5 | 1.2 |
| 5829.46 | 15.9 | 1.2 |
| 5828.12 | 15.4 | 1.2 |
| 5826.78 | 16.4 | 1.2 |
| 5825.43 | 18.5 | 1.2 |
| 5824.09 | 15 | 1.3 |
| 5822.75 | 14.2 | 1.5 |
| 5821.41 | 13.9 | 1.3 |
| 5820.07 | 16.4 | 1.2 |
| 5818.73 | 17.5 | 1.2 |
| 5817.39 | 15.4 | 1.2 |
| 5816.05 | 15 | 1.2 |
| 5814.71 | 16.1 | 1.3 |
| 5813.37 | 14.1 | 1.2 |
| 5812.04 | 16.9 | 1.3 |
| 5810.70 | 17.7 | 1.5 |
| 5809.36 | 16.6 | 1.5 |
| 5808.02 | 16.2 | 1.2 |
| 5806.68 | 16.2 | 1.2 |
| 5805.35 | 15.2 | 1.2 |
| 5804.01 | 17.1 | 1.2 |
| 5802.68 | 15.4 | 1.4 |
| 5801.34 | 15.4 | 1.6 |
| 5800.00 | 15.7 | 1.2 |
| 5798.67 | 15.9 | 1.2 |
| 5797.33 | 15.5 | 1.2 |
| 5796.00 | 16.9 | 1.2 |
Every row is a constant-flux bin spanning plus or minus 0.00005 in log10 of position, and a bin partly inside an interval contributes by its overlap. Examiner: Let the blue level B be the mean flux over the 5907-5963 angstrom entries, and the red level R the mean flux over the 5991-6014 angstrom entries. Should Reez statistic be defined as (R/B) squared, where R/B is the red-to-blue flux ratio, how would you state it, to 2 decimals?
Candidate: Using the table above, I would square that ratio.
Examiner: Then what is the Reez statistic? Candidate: 0.95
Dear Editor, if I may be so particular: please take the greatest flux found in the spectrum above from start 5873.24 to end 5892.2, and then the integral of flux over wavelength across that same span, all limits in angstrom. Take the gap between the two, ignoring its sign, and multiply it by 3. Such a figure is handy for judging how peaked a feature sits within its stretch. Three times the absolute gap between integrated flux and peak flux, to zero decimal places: 785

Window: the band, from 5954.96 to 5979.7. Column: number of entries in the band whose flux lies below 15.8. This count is 14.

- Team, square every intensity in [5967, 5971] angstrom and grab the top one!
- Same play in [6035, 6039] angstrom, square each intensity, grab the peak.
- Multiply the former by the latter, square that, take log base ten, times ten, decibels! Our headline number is 97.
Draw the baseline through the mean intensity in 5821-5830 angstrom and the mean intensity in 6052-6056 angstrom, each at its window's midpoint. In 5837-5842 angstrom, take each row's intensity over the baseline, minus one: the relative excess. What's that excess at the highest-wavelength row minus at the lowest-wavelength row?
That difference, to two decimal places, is -0.17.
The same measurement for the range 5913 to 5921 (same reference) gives -0.02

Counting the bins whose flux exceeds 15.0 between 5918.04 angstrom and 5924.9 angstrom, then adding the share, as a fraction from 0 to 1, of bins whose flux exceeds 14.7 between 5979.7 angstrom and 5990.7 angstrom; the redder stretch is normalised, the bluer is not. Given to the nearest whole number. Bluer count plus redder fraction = 3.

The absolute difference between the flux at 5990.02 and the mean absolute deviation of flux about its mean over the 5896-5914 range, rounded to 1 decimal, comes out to 13.2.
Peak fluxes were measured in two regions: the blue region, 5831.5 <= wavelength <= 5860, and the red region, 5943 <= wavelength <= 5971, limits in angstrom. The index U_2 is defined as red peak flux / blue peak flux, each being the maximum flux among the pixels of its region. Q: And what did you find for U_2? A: 0.94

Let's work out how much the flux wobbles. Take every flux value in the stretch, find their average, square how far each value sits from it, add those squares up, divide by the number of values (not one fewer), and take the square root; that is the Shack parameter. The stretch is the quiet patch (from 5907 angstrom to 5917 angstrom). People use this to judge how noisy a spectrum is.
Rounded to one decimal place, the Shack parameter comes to 1.0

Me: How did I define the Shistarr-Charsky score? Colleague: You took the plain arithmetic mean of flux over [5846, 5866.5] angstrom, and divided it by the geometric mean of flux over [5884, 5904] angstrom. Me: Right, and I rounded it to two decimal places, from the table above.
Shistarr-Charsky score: 1.14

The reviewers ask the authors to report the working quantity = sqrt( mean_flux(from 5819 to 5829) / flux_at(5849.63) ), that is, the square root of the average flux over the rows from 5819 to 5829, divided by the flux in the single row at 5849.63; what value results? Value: 0.99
